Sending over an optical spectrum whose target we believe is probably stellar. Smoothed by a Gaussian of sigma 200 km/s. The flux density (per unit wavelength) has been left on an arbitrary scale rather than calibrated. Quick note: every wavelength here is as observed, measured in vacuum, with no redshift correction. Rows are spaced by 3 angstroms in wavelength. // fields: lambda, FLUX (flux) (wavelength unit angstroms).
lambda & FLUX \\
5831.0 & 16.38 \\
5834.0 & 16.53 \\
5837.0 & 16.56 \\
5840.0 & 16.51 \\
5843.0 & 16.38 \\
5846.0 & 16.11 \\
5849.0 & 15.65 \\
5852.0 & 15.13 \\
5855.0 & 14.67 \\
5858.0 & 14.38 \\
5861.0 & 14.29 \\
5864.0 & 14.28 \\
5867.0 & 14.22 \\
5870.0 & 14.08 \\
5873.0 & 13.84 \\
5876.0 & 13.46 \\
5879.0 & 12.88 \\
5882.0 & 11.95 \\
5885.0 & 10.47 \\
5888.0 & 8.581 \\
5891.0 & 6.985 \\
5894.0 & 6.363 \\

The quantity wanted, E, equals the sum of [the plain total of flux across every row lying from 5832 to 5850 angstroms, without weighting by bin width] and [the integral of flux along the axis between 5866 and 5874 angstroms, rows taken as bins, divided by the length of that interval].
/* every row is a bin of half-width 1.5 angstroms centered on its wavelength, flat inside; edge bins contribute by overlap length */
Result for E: 112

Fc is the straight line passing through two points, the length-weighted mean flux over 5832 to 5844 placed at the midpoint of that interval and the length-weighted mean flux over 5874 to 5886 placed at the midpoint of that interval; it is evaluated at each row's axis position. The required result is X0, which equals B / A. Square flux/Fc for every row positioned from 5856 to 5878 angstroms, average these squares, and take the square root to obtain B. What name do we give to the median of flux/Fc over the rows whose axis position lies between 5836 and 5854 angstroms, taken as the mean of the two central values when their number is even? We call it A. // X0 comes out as 1.02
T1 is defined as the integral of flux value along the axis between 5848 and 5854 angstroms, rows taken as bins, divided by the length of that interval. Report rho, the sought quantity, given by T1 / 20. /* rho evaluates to 0.77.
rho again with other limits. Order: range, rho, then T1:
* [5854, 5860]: 0.72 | 14.5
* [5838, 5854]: 0.80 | 15.9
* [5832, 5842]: 0.83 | 16.5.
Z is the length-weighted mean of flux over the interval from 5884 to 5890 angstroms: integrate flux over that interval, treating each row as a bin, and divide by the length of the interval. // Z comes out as 9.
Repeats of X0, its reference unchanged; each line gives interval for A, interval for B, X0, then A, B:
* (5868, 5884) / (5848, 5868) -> 0.96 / 1.06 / 1.01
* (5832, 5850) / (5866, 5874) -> 1.04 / 1.01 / 1.05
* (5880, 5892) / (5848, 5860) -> 1.23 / 0.81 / 1.00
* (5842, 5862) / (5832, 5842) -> 0.99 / 1.01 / 1.00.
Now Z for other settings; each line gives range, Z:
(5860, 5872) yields 14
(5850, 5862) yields 15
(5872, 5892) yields 11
